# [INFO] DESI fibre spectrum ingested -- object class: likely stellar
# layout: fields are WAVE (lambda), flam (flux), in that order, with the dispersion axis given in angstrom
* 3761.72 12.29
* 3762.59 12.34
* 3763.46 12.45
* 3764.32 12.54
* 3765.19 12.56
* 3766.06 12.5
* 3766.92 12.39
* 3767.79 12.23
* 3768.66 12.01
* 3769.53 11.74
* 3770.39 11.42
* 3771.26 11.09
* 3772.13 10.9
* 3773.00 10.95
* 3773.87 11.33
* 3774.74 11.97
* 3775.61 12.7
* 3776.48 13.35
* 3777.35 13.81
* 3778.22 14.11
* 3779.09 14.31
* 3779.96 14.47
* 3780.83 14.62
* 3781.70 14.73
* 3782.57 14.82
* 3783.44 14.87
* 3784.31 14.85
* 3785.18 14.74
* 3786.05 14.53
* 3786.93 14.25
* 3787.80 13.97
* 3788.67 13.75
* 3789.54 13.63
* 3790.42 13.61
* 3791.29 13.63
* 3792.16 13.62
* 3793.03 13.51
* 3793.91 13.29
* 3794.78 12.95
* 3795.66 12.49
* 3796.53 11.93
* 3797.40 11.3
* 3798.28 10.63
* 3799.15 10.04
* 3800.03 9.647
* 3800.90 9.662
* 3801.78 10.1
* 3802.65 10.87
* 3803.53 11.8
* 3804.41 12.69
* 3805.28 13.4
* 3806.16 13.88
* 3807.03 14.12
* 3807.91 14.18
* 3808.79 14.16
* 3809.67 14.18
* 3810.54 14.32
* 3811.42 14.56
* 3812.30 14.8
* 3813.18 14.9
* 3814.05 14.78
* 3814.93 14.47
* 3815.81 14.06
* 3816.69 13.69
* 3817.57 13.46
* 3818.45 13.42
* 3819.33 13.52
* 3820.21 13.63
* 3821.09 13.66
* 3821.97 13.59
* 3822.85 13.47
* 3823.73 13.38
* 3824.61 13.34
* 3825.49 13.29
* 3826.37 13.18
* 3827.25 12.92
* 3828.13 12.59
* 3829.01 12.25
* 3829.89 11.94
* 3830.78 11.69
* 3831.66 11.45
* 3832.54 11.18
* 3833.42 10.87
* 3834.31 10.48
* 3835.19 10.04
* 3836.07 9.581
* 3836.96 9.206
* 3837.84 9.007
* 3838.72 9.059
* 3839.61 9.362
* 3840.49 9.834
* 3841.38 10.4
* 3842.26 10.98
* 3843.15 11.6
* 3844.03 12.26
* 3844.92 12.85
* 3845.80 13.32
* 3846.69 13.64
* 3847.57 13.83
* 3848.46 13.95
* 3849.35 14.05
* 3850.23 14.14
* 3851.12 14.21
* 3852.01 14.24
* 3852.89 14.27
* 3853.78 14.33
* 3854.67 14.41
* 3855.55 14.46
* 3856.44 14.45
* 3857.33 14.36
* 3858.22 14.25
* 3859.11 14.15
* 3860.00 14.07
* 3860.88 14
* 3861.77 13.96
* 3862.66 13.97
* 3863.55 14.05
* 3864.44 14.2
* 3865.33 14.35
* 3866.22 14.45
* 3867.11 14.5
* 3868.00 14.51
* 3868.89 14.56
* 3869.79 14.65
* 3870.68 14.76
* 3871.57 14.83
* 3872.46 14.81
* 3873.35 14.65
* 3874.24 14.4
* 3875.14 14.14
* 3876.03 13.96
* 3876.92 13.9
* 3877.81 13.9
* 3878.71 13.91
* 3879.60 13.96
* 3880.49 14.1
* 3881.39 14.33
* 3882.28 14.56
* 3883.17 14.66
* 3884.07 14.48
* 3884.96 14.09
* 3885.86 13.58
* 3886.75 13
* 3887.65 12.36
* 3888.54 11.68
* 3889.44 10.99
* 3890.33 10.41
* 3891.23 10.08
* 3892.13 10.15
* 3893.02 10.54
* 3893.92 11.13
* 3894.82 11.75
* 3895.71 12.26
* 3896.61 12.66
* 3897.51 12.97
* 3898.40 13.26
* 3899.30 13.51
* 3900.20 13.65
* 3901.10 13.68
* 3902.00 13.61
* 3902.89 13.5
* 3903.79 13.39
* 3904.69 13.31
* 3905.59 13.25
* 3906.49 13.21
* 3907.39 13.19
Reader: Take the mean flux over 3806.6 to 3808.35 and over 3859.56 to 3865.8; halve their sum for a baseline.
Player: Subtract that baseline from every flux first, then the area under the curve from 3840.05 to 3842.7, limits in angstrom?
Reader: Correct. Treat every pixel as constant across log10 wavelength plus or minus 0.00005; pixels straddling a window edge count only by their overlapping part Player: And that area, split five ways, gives -2.0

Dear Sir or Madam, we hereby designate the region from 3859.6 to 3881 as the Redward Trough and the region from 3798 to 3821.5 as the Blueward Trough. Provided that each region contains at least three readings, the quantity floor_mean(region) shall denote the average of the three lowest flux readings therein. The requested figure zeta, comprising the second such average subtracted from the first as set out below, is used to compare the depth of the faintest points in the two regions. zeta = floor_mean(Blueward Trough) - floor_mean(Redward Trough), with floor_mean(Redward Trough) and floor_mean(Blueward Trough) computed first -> -4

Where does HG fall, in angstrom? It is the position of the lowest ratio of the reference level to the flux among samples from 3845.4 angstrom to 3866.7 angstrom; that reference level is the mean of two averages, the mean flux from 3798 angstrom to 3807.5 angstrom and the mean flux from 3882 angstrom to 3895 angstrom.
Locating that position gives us 3855.55 angstrom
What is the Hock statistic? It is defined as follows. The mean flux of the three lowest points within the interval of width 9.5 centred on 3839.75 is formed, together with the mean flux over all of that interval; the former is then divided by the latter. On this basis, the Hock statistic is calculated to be 0.898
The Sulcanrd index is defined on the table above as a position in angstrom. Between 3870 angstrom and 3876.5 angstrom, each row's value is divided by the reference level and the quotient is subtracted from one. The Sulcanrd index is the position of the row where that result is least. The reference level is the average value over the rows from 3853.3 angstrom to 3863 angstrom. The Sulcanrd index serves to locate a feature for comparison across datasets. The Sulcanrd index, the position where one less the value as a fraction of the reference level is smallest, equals 3871.57 angstrom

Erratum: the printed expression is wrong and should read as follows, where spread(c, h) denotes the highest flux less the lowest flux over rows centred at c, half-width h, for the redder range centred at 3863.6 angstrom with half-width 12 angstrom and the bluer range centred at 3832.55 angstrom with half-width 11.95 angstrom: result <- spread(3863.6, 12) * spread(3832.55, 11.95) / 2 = 2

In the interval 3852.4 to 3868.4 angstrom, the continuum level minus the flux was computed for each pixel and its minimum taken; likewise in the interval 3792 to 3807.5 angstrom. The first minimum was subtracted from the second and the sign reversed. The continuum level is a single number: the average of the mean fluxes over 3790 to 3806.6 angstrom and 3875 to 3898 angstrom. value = -0.4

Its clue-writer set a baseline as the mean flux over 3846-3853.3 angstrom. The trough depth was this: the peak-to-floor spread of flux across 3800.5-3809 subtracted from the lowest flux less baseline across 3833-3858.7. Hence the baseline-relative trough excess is -10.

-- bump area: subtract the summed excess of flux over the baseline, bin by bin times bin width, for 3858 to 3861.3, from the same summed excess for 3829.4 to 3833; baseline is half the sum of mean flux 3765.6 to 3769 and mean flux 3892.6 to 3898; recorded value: -9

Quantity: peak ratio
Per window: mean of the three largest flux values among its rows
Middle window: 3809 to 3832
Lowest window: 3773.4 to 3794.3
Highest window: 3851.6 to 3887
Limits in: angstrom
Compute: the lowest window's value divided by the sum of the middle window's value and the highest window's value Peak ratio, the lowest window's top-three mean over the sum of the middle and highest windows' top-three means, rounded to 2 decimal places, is 0.50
